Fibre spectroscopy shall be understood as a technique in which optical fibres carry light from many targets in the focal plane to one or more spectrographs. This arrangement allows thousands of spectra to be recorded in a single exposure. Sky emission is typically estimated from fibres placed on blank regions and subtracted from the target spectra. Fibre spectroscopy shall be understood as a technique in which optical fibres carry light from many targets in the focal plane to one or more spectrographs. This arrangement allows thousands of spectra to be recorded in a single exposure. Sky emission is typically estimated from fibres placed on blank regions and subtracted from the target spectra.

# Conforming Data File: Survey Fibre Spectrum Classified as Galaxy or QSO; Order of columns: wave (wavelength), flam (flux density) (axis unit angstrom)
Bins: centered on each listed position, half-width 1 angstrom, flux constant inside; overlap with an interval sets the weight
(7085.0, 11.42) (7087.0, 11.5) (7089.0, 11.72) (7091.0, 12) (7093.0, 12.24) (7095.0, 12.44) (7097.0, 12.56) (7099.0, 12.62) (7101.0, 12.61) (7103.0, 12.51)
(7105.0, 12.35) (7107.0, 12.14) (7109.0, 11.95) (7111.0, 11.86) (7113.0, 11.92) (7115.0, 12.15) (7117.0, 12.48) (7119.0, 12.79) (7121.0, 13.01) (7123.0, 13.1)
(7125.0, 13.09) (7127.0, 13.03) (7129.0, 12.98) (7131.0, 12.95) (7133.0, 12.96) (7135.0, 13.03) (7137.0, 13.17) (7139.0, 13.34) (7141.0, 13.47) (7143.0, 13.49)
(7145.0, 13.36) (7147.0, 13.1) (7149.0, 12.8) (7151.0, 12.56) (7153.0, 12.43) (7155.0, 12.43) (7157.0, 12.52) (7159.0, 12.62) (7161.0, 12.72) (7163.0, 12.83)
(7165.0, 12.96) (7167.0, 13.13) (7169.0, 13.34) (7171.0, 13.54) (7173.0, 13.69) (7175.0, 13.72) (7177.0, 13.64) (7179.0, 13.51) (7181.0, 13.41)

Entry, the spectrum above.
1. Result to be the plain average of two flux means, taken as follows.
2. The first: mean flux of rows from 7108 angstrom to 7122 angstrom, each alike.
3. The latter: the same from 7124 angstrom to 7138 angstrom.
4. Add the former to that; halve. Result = 12.7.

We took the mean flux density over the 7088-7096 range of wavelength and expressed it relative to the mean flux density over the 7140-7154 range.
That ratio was 0.93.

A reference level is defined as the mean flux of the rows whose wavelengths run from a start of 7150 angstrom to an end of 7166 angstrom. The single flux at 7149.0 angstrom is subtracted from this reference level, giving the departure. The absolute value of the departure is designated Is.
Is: 0.2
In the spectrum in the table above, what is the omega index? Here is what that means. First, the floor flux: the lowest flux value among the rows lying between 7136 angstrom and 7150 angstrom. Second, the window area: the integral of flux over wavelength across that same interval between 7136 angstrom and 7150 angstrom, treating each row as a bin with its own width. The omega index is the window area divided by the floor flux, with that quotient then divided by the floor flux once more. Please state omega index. 1.13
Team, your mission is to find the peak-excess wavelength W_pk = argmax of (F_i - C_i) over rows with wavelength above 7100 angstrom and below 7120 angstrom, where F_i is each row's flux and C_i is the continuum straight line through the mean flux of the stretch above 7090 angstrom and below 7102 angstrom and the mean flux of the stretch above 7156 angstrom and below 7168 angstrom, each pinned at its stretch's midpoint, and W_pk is 7119.0 angstrom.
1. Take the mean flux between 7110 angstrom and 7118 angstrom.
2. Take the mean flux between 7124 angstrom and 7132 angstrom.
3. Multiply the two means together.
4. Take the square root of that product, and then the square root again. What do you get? 3.542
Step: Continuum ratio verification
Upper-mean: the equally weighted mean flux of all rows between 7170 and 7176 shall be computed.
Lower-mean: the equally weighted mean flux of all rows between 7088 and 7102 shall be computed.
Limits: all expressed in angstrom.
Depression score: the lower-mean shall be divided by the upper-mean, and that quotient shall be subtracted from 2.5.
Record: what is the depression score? 1.60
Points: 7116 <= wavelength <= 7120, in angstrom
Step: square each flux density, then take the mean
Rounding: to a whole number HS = 160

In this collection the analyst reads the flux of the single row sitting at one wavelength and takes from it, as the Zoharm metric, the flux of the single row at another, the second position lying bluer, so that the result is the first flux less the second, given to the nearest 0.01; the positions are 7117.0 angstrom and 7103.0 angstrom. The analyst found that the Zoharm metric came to -0.03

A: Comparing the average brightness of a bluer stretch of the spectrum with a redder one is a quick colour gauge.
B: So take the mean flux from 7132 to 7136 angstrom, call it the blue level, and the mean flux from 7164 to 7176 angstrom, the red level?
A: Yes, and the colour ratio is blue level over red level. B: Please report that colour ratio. 0.970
